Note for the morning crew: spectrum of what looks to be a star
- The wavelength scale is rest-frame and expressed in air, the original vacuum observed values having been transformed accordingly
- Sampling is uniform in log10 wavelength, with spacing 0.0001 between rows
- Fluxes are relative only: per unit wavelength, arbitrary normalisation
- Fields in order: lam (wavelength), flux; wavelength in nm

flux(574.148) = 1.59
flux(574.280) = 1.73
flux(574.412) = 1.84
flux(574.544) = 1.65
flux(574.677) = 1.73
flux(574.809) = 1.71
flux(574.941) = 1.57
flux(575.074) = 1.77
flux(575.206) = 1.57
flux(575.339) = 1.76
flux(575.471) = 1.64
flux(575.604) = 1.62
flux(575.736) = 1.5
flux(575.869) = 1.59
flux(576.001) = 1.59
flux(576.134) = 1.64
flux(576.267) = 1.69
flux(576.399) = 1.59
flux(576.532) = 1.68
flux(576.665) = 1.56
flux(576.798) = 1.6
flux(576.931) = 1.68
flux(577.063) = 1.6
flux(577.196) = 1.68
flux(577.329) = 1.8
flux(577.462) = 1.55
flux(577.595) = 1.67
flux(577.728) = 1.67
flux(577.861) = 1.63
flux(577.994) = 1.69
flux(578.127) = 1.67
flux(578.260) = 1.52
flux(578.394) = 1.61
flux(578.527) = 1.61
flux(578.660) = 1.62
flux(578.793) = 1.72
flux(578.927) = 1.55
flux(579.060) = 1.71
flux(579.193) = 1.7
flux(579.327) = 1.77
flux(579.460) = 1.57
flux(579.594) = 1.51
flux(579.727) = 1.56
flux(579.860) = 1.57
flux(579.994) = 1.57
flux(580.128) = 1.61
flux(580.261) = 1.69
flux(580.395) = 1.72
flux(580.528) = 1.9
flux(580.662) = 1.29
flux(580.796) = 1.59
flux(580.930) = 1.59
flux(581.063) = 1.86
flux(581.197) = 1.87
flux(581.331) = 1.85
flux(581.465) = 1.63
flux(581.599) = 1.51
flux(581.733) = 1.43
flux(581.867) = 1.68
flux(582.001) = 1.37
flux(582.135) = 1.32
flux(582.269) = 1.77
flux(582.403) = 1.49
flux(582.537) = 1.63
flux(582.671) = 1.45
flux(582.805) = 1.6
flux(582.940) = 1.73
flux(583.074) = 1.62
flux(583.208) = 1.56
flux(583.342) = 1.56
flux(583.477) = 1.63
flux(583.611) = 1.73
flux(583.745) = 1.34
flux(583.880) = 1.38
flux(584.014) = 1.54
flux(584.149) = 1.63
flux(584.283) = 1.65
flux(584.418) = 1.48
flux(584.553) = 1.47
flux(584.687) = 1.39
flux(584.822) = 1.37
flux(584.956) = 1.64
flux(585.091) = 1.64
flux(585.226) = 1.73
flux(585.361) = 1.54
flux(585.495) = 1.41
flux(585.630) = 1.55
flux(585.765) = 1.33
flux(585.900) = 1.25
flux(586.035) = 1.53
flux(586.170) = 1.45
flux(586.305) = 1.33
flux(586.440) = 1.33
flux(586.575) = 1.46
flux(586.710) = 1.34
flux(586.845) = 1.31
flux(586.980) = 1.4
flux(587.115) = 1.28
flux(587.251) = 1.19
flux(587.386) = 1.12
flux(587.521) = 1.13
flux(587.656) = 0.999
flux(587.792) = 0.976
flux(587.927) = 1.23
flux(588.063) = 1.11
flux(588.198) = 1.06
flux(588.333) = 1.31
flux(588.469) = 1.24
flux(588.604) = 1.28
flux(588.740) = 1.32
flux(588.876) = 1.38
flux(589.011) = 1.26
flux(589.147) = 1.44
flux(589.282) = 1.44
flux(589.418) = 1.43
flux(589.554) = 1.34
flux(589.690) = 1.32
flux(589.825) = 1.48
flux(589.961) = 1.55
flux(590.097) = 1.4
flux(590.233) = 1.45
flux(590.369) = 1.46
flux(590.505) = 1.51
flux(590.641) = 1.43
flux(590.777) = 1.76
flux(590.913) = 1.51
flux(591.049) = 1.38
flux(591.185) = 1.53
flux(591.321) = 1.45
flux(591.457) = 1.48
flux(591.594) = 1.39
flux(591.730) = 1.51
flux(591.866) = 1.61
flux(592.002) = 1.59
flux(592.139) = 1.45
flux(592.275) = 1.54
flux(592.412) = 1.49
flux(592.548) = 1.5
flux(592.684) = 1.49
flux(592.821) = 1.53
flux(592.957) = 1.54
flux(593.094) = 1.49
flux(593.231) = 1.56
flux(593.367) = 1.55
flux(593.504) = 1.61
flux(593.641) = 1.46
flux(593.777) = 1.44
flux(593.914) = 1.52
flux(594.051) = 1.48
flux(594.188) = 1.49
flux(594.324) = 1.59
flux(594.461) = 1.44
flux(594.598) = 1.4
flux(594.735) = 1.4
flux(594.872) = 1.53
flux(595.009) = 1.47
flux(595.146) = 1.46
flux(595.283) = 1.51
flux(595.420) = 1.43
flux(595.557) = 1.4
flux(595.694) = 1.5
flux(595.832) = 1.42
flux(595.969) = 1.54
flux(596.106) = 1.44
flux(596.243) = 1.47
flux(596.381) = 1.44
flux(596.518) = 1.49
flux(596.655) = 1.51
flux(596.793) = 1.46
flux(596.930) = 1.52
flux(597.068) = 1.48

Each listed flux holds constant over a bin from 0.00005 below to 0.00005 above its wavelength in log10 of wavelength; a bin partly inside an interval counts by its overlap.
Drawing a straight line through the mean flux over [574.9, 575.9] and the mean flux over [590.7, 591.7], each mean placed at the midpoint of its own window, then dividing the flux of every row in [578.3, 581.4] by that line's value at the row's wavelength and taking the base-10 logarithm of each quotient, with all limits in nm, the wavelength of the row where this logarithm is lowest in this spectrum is 580.662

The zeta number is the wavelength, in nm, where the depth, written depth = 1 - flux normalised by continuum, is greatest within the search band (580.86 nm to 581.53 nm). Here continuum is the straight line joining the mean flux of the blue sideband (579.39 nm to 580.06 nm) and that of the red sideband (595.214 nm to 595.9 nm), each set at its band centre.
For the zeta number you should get 580.930 nm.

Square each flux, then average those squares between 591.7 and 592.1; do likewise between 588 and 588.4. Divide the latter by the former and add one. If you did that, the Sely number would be 1.55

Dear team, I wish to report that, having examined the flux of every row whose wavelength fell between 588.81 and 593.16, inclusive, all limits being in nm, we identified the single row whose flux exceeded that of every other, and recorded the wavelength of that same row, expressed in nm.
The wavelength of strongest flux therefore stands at 590.777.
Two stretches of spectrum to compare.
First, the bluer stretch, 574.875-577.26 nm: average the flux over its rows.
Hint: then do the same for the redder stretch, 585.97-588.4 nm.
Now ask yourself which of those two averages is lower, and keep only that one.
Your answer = 1.25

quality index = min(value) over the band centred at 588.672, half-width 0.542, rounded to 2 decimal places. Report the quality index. 1.06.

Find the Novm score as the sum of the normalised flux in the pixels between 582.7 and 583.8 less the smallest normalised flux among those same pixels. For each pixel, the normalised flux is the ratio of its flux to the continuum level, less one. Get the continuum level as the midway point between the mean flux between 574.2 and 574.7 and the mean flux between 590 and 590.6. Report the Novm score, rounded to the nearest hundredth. 0.16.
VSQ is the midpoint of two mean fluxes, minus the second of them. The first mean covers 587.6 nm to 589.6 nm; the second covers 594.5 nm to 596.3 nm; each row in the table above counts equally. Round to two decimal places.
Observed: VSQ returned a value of -0.10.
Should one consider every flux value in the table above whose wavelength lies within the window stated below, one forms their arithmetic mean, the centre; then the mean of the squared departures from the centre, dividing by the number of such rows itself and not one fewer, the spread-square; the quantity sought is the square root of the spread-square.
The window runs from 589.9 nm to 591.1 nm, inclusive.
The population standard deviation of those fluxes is 0.11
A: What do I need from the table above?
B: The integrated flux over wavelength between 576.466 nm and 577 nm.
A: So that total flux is 0.87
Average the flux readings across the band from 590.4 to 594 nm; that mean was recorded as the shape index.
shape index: 1.51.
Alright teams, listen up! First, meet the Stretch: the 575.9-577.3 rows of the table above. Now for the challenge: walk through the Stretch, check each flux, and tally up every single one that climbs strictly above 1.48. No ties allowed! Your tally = 10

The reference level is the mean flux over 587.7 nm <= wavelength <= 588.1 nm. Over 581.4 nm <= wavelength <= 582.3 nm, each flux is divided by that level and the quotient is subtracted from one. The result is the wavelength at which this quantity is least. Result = 582.269 nm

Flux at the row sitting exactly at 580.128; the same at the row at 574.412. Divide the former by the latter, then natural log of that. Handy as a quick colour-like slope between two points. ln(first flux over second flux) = -0.13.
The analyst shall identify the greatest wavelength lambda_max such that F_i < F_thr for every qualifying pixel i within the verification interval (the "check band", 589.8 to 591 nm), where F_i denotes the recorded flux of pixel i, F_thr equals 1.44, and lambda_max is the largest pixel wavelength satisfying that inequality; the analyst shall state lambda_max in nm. 590.641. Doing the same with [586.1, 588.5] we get 588.469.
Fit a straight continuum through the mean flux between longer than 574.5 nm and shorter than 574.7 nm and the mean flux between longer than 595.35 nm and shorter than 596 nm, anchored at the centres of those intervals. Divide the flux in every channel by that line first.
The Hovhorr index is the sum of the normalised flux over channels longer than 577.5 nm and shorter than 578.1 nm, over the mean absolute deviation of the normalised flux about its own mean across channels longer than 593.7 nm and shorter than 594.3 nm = 256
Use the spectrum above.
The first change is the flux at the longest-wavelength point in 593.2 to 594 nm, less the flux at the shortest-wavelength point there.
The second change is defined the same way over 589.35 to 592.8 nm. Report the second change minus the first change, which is 0.10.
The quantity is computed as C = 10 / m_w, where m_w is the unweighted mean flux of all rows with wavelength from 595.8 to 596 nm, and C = 6.8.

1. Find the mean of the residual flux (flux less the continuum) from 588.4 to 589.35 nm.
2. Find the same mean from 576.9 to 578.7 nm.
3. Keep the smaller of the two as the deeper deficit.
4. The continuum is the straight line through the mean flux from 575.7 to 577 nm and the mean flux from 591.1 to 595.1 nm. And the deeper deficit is -0.19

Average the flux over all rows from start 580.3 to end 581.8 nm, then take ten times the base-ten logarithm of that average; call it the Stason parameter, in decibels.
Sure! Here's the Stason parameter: 2.20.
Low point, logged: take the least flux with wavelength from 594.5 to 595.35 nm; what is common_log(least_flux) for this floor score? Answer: 0.146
